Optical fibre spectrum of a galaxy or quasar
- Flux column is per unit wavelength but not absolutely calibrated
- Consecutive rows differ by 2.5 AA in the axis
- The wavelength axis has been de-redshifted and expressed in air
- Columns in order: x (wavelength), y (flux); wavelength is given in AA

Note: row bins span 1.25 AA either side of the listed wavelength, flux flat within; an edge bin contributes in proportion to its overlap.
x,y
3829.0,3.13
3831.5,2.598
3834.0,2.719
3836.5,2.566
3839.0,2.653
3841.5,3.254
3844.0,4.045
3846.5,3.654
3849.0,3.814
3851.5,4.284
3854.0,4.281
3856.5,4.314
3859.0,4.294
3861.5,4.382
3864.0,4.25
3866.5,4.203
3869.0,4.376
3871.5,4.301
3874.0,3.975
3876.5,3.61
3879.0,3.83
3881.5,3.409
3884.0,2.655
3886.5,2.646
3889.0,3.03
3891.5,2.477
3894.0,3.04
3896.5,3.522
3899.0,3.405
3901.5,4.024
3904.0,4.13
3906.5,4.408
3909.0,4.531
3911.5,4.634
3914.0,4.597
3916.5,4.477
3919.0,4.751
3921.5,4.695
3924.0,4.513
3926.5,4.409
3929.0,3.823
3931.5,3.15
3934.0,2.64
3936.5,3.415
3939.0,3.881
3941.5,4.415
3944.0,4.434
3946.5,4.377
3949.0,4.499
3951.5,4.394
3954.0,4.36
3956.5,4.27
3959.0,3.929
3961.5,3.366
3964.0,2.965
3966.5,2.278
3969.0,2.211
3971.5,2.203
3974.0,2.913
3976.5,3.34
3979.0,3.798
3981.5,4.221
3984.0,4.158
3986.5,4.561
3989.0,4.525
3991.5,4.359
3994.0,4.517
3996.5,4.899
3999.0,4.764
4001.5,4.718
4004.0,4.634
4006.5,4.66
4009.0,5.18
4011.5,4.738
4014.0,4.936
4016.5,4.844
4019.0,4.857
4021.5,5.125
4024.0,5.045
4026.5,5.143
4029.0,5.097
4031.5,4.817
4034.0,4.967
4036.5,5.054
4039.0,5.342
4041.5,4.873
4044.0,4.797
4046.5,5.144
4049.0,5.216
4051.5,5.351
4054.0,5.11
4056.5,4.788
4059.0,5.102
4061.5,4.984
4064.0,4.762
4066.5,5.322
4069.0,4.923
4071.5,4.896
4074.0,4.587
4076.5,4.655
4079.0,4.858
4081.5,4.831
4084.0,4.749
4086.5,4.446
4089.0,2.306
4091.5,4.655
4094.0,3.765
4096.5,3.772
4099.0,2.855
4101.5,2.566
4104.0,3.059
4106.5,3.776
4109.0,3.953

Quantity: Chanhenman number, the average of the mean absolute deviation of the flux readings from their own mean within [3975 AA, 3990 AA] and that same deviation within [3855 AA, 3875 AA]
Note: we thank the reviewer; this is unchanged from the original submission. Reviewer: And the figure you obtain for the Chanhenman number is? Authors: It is 0.222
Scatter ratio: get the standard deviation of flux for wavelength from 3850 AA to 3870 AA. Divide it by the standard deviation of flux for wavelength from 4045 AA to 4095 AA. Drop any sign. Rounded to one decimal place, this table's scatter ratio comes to 0.1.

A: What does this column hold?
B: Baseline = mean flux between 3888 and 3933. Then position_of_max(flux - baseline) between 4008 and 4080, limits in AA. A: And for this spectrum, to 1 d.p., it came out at 4051.5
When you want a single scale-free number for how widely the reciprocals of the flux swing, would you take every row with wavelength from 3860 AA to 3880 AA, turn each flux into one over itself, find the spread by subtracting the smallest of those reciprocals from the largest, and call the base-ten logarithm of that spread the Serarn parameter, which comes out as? -1.3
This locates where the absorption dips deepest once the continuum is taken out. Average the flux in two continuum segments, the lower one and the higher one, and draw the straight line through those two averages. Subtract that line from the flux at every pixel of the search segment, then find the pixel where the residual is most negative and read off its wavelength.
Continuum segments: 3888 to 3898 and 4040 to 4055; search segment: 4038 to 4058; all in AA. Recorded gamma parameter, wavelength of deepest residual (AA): 4056.5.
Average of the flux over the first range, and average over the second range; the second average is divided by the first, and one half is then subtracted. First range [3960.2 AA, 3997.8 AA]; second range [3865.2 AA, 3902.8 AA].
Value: 0.47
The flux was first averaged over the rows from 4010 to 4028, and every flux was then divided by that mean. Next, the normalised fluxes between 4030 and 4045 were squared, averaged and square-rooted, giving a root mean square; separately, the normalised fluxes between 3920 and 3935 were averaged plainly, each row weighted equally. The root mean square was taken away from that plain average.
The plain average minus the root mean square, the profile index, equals -0.2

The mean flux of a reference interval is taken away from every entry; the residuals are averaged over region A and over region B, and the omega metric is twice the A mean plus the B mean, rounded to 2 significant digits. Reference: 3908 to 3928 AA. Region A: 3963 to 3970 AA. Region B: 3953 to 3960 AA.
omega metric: -4.6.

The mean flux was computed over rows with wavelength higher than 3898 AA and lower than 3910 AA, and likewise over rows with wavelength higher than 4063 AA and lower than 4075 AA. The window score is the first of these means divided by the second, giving 0.84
